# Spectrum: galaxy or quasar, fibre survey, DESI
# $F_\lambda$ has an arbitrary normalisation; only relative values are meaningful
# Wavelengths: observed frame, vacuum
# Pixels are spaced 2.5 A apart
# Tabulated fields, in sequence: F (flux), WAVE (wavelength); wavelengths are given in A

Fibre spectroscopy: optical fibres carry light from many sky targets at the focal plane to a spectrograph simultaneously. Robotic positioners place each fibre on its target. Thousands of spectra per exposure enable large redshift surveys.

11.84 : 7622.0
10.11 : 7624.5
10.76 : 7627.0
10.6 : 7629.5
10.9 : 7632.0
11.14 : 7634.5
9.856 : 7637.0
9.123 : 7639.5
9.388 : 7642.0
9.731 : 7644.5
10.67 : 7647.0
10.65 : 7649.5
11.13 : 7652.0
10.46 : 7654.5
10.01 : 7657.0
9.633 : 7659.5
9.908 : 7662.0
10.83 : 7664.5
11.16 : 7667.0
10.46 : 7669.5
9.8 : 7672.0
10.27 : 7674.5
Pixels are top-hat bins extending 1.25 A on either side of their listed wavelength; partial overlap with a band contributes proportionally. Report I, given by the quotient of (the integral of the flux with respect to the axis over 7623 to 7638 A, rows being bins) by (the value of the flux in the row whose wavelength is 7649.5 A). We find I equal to 15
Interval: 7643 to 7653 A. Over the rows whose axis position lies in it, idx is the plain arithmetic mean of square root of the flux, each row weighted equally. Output 3.25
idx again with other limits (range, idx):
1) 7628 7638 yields 3.26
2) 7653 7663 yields 3.16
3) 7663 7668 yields 3.32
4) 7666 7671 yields 3.29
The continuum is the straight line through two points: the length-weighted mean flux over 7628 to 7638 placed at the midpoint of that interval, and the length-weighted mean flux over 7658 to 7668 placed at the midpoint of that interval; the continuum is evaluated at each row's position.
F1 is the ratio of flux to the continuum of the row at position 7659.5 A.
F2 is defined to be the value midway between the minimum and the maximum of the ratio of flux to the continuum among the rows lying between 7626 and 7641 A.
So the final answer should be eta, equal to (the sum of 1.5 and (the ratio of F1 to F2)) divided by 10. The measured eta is 0.247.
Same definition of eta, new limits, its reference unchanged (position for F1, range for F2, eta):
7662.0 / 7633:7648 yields 0.250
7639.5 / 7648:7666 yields 0.237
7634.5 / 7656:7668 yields 0.254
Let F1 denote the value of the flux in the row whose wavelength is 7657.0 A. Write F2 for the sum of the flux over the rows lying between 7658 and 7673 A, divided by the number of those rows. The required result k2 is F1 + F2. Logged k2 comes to 20.3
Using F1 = 10.01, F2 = 10.3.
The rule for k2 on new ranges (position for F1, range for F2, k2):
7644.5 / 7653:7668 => 20.1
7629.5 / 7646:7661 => 21.0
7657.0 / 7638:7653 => 20.1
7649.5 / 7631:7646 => 20.7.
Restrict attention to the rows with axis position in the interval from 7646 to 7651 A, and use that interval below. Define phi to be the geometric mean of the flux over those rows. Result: 10.7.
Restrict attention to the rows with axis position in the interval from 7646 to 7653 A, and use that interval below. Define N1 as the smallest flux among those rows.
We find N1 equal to 10.65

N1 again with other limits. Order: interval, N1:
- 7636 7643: 9.123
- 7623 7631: 10.11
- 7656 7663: 9.633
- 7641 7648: 9.388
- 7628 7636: 10.6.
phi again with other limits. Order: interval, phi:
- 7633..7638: 10.5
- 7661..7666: 10.4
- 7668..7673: 10.1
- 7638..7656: 10.1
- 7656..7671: 10.3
